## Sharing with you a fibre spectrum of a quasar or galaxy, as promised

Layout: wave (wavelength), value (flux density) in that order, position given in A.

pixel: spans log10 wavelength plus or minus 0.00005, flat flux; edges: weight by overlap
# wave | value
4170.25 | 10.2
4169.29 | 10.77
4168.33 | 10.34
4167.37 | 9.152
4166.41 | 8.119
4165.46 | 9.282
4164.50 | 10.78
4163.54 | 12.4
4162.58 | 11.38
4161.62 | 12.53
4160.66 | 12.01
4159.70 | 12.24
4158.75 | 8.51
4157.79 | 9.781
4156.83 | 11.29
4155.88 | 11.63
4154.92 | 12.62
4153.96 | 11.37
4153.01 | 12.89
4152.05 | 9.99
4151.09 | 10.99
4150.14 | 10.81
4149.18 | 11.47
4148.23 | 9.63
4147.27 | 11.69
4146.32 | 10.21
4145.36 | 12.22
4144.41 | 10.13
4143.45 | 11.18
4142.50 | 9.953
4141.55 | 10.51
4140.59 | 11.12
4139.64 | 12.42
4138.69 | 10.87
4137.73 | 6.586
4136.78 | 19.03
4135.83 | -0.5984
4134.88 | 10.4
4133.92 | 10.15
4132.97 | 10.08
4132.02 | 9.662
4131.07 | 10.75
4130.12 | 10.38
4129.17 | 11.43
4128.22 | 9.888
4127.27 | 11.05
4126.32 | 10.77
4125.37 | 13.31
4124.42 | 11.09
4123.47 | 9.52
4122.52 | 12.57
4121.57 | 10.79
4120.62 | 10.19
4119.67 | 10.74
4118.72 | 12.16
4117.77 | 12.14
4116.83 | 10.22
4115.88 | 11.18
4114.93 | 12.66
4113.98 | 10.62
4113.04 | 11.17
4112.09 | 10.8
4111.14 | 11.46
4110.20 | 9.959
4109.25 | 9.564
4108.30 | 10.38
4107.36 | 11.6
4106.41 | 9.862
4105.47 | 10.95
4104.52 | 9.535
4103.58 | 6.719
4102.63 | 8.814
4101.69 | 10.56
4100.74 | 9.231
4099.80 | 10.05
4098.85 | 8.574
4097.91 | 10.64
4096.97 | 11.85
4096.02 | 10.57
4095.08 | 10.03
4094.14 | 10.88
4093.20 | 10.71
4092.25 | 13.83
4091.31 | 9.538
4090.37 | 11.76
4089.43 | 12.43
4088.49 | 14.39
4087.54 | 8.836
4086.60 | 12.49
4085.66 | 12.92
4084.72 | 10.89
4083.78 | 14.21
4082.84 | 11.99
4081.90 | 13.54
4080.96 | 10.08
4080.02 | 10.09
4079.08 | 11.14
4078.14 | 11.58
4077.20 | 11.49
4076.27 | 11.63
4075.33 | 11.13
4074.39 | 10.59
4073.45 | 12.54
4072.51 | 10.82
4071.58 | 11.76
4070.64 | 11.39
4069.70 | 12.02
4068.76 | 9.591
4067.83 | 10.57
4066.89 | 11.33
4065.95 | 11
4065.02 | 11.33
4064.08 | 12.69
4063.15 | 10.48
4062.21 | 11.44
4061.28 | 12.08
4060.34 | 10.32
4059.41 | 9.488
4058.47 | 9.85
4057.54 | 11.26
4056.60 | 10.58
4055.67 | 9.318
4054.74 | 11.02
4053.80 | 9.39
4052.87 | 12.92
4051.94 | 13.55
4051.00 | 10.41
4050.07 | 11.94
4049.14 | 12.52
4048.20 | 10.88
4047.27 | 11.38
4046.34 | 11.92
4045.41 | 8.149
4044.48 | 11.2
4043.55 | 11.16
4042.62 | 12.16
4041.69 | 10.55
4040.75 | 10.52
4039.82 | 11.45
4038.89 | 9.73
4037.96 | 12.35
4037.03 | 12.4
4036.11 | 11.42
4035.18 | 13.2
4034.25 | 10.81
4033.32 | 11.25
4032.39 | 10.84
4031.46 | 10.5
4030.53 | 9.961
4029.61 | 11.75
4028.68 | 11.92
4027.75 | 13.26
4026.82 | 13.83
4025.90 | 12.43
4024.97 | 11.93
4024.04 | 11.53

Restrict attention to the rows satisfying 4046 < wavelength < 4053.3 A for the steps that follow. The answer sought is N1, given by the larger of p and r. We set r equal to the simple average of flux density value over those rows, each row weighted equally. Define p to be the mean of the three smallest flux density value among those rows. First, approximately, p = 10.9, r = 11.9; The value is 11.9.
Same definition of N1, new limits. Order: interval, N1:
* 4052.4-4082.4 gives 11.1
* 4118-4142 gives 10.6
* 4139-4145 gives 10.9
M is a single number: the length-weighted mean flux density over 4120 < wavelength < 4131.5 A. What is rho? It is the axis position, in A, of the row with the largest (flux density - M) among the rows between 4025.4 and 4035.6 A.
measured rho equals 4026.82 A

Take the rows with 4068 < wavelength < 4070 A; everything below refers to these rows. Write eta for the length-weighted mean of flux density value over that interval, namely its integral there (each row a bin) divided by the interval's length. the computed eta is 10.7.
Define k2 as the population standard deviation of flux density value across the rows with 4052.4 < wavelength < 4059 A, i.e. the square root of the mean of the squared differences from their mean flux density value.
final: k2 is 1.17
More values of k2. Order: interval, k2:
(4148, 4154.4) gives 0.99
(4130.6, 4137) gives 5.27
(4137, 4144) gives 1.70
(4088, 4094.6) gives 1.61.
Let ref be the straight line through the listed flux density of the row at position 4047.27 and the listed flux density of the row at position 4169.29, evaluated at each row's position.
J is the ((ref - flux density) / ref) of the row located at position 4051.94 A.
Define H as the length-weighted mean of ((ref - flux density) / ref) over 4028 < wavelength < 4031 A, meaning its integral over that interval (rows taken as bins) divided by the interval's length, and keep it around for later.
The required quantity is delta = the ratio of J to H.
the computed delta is -19.4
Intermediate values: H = 0.01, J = -0.19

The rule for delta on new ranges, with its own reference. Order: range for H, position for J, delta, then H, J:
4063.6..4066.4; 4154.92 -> 4.9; -0.03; -0.16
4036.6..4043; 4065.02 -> -0.3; 0.01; 0.00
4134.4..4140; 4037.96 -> -0.7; 0.11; -0.08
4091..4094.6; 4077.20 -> 1.6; -0.01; -0.02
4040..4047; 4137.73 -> 8.3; 0.05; 0.40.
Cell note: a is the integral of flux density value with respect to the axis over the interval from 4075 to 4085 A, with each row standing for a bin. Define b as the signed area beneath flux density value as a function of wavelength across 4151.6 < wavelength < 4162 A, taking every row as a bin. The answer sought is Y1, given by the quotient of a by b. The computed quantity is 0.99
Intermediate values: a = 116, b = 118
